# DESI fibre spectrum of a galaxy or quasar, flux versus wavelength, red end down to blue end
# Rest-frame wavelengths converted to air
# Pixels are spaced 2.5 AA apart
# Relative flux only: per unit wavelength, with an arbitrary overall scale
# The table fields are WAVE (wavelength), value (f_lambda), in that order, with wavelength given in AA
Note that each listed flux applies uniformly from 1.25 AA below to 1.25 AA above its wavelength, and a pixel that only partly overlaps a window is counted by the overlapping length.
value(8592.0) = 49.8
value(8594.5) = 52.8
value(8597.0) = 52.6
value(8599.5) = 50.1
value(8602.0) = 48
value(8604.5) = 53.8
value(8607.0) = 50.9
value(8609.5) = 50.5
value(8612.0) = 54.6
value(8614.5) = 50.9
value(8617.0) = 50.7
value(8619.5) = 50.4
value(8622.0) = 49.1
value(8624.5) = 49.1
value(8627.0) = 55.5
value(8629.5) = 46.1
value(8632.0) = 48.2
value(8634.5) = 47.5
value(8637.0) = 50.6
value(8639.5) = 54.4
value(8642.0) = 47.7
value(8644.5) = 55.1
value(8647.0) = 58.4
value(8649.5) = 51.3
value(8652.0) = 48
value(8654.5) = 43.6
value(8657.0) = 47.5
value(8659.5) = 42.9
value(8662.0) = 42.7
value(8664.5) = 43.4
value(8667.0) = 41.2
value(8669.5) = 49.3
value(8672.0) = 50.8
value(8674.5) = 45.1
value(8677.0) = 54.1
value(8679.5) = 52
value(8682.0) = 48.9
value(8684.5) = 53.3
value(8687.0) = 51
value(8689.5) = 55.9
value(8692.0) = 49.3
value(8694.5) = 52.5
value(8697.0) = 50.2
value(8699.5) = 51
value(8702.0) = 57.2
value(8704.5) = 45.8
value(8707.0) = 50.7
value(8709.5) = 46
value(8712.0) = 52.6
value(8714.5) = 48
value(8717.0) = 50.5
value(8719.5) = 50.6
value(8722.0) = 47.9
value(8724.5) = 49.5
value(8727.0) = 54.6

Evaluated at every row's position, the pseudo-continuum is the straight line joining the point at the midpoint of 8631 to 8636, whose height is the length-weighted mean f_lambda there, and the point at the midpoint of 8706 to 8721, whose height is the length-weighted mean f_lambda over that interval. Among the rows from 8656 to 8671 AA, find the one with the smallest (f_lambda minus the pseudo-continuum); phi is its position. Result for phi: 8667.0 AA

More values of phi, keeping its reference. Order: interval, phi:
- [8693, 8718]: 8704.5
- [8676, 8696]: 8682.0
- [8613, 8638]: 8629.5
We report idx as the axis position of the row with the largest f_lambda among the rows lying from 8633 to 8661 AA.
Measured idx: 8647.0 AA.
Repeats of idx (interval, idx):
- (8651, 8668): 8652.0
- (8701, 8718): 8702.0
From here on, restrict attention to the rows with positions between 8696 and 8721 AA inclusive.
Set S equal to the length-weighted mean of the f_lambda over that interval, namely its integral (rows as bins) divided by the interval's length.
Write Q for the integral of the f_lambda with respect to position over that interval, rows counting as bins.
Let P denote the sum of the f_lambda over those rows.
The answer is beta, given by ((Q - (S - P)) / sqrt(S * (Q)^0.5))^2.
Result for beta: 1639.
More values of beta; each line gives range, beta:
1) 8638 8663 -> 1621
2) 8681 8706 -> 1659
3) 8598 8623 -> 1649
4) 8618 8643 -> 1632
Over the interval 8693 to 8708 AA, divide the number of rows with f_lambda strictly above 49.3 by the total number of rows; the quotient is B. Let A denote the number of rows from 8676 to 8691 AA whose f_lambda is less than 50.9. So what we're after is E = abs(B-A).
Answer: 0.2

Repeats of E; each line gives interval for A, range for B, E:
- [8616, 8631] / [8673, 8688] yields 4.3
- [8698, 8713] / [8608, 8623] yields 2.2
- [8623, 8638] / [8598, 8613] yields 4.2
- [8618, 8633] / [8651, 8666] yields 5.0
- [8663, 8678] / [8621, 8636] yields 4.8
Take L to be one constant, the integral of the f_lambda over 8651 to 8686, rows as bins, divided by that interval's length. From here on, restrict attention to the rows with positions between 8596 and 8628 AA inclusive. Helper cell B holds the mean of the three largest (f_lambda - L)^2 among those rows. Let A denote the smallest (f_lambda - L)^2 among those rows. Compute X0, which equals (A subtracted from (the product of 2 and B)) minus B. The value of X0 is 53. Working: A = 0.40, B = 53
